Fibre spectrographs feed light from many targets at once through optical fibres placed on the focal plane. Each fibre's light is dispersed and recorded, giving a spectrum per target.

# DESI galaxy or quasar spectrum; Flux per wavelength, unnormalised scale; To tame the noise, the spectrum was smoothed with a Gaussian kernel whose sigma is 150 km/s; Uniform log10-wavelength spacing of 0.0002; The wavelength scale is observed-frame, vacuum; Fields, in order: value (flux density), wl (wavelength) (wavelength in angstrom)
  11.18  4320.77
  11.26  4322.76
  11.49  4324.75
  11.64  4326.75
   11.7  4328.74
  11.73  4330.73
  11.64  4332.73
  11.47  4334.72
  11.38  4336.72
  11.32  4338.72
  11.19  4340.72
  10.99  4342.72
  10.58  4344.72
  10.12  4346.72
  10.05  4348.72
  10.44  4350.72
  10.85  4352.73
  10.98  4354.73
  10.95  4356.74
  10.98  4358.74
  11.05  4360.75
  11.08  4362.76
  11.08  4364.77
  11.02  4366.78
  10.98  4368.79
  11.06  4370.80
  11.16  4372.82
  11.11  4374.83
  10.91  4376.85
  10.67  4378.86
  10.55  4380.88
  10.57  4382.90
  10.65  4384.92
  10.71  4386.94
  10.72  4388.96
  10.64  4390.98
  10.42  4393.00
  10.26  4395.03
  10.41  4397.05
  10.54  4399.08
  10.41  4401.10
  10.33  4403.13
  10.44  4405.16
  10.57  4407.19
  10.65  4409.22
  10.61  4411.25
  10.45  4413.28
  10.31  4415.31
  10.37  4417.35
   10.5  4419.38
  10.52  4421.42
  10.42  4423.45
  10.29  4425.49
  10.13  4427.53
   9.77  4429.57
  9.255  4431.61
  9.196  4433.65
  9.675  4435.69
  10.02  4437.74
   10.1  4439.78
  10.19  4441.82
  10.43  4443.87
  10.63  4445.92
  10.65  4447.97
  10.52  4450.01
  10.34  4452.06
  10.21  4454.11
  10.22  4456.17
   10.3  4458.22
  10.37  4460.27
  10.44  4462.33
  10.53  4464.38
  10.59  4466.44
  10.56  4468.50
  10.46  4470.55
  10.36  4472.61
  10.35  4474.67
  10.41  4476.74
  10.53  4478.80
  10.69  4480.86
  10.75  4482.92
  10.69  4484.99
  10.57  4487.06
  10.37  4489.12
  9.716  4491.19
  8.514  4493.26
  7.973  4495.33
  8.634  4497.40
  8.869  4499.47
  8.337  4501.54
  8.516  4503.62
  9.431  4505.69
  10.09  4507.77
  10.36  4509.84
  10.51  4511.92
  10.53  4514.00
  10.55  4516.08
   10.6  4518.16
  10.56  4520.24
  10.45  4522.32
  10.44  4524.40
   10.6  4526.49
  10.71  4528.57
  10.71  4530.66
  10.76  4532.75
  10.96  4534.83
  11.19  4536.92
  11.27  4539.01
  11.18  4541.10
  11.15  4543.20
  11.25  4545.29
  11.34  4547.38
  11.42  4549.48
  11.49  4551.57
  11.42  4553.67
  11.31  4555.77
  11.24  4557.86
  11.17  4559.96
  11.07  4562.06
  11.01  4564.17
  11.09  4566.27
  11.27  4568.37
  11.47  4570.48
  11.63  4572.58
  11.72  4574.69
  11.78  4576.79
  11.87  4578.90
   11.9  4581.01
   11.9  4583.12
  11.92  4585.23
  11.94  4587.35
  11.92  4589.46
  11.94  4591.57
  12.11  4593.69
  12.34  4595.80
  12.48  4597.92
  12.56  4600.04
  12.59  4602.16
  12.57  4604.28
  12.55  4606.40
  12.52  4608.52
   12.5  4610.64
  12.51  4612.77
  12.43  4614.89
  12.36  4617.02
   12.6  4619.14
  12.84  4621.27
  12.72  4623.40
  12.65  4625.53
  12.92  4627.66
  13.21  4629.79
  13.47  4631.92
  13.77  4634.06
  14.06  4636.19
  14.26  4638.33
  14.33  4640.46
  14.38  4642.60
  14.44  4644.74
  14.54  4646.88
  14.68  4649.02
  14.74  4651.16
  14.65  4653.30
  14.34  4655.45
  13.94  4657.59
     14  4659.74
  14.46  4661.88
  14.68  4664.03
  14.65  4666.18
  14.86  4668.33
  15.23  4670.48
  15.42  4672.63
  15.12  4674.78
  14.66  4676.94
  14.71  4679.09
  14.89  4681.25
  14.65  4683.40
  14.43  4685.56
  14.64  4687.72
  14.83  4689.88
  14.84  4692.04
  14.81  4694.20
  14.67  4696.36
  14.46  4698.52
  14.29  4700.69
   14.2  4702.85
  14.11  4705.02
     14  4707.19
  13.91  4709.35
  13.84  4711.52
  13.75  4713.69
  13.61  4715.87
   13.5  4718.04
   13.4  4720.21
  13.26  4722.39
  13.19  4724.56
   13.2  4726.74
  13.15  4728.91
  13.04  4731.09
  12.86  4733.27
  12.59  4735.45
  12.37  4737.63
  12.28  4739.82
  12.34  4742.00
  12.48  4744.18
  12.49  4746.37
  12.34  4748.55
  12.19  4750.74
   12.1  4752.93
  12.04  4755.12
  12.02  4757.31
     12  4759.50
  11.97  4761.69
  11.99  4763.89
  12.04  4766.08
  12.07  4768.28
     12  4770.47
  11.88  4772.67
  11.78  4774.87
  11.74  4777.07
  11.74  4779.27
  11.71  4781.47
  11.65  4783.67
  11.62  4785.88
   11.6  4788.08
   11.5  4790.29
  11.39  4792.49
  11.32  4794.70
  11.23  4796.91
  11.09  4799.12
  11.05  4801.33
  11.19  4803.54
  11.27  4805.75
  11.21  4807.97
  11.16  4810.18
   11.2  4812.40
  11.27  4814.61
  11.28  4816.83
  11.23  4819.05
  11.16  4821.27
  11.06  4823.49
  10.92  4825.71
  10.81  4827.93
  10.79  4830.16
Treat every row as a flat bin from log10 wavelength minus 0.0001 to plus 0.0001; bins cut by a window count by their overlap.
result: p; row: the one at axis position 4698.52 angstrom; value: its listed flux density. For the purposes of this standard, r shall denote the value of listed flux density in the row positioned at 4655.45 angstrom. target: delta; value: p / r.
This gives 1.01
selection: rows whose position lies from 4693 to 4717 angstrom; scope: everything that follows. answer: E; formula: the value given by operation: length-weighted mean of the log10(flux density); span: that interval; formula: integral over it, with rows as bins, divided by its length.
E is 1.151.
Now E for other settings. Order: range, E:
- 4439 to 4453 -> 1.018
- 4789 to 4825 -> 1.050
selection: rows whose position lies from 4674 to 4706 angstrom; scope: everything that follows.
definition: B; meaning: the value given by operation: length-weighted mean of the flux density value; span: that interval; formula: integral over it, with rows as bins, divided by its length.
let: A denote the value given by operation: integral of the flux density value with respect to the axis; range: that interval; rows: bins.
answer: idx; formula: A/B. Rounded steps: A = 468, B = 14.6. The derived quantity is 32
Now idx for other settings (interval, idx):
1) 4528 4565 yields 37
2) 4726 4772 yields 46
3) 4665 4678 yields 13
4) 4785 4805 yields 20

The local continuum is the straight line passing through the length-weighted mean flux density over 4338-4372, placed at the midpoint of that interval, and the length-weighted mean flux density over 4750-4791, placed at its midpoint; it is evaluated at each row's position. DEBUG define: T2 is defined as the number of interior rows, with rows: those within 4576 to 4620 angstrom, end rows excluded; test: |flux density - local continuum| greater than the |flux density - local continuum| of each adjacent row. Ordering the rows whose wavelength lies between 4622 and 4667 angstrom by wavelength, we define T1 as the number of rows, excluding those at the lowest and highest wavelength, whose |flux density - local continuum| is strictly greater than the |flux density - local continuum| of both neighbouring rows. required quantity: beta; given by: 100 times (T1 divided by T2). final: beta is 50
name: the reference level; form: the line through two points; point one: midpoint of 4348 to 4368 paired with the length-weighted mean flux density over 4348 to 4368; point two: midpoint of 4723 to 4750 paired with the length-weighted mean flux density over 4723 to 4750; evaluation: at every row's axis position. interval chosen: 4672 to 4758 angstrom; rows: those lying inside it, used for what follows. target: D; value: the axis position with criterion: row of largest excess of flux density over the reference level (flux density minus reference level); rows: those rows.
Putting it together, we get 4672.63 angstrom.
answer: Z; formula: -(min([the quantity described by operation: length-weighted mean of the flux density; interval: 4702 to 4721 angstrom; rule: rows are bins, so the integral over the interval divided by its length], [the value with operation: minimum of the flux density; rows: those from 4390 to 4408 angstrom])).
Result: -10.3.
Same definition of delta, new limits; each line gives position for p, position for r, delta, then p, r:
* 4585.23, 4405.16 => 1.14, 11.92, 10.44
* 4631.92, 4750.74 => 1.11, 13.47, 12.19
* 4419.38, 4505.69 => 1.11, 10.5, 9.431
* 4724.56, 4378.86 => 1.24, 13.19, 10.67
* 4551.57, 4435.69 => 1.19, 11.49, 9.675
